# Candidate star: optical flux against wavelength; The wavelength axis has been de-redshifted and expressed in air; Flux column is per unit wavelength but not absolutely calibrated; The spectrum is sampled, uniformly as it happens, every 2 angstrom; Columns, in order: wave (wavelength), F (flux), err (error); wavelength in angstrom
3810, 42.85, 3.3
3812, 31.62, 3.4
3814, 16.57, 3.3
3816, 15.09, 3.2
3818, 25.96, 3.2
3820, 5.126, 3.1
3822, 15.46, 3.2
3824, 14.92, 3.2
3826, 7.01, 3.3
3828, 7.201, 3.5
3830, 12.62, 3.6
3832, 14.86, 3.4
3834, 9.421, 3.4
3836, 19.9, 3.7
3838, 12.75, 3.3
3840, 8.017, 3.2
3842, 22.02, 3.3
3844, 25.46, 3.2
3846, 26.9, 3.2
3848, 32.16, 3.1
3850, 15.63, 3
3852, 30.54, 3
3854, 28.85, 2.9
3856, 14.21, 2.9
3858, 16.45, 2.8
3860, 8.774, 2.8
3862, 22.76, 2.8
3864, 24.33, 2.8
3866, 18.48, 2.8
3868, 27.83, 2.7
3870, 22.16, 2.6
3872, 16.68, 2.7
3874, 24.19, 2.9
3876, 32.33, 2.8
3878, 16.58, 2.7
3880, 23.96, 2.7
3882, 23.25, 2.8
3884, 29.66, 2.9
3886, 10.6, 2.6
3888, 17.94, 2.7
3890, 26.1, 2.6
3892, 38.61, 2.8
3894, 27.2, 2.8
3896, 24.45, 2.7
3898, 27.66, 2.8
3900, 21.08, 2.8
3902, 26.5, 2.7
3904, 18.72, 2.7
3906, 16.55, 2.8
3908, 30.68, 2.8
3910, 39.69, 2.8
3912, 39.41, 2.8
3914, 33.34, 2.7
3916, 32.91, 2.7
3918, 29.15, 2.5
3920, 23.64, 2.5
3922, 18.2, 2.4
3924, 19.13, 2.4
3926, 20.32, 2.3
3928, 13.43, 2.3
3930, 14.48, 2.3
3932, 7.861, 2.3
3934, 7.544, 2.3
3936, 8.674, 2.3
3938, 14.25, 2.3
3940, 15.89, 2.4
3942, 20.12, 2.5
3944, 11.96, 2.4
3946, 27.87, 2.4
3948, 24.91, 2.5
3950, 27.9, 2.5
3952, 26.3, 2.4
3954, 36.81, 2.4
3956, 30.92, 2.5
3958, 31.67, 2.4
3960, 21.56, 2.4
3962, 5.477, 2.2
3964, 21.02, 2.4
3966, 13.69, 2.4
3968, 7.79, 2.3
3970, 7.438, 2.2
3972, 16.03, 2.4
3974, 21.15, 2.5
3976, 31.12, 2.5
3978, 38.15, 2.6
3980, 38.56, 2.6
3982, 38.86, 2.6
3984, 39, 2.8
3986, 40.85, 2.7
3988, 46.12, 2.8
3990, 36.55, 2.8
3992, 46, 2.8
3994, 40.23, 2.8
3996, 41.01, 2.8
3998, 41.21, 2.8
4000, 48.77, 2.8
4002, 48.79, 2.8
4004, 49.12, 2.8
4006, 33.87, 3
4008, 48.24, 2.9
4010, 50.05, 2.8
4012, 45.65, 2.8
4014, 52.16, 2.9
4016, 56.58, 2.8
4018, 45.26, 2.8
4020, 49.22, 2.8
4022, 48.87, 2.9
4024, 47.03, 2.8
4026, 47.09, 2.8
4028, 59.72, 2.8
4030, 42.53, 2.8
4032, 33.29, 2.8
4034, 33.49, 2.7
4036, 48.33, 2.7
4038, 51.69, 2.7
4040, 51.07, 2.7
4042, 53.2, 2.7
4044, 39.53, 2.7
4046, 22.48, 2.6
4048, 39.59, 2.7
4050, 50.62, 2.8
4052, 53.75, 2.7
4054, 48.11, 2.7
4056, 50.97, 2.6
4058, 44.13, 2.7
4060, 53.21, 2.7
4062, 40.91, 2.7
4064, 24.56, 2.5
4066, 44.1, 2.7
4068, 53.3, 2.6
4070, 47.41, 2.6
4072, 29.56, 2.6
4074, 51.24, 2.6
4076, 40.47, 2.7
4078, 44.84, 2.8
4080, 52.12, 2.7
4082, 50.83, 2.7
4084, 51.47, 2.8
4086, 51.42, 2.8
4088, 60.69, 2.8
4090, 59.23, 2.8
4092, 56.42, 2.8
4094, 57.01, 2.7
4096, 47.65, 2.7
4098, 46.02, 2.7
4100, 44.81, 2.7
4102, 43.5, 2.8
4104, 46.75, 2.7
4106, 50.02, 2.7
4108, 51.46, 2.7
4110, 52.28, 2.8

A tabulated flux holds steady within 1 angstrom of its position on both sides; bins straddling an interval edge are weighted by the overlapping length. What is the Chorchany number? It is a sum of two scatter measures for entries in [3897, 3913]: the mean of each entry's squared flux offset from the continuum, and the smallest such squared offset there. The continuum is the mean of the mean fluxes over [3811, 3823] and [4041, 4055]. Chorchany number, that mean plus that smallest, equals 80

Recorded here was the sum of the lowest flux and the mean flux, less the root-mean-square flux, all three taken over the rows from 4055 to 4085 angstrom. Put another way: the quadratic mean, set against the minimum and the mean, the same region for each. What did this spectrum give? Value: 24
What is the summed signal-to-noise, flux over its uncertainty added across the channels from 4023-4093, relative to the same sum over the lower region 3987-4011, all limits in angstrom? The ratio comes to 3.2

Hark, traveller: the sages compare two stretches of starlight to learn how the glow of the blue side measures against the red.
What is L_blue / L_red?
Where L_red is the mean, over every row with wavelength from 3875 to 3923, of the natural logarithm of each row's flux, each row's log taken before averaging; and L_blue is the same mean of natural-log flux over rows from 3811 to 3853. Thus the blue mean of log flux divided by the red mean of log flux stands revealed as 0.85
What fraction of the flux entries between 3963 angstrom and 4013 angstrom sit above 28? 0.76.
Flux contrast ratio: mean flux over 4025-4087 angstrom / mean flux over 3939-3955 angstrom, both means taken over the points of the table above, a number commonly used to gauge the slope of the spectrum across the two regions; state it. 1.89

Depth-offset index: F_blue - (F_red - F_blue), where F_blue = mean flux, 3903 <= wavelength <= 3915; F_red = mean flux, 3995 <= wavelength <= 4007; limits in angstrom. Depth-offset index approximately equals 16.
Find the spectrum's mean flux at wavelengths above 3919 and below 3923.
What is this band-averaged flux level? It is 21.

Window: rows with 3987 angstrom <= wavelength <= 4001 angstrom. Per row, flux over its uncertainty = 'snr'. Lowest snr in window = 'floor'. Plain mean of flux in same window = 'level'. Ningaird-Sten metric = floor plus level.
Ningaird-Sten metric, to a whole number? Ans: 56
